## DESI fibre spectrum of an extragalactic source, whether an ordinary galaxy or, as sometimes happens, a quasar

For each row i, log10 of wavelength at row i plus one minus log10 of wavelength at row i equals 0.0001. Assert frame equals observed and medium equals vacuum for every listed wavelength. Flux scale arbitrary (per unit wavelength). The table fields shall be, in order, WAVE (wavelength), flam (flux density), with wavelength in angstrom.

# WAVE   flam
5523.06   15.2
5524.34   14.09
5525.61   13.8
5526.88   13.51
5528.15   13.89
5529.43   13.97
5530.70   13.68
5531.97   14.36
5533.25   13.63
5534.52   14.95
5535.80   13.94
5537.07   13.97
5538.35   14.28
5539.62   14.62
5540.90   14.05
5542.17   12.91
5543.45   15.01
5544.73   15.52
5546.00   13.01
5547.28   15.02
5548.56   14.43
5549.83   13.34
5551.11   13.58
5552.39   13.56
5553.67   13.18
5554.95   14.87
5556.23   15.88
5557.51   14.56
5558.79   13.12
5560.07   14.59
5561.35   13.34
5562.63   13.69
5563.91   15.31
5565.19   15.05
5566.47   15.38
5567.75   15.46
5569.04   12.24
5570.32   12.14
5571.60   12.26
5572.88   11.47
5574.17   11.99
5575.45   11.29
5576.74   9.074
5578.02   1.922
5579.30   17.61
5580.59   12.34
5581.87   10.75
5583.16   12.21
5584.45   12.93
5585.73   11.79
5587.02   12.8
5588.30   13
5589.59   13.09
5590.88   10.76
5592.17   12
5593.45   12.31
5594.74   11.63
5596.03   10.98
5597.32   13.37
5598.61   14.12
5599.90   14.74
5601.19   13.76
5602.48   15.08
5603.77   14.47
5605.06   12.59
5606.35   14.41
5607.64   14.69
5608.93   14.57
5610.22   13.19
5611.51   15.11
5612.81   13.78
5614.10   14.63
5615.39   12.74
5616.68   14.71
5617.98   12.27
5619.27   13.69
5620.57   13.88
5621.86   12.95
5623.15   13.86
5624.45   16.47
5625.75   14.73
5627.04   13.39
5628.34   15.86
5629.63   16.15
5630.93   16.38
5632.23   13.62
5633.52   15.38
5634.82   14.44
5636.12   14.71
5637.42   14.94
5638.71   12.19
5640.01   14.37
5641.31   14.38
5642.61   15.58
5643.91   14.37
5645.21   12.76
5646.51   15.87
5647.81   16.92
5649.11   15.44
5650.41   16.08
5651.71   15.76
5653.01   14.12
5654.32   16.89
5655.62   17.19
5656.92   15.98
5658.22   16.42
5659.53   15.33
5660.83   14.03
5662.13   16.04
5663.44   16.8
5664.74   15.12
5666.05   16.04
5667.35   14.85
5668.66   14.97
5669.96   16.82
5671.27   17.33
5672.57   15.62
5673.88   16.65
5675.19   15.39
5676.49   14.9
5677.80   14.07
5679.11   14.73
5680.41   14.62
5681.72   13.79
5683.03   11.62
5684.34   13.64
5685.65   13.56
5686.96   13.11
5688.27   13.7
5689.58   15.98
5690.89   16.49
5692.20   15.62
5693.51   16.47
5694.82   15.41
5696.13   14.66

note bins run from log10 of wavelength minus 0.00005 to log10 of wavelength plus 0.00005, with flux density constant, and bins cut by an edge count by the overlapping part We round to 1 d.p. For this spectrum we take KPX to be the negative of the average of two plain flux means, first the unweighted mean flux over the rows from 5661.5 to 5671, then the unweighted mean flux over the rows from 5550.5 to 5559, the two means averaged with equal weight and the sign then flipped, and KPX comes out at -15.0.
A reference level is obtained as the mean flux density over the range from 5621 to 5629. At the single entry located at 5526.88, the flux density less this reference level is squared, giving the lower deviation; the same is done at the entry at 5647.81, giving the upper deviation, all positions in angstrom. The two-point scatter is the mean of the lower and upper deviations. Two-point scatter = 3.4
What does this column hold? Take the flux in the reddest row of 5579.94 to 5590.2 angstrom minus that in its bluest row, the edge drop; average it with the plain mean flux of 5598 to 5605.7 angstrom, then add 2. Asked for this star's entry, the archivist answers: 9.4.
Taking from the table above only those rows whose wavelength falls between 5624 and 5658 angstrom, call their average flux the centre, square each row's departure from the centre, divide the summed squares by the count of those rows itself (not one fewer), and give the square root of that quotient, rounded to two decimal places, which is 1.26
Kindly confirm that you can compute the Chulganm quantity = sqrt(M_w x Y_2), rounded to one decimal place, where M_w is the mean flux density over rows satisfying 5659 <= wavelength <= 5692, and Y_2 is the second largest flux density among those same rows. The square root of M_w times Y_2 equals 15.9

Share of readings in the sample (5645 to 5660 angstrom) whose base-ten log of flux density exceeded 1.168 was 0.83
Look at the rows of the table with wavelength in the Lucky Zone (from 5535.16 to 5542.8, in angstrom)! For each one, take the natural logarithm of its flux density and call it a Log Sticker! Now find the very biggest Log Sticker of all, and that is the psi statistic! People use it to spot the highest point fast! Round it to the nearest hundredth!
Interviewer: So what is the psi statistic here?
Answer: 2.68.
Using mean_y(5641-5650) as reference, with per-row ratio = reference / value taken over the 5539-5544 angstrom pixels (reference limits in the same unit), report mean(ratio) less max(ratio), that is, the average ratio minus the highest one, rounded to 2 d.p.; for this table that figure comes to -0.10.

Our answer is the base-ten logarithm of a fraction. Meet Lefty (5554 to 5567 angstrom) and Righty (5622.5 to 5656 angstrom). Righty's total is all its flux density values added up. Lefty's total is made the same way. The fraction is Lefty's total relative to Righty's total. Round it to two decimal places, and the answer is -0.43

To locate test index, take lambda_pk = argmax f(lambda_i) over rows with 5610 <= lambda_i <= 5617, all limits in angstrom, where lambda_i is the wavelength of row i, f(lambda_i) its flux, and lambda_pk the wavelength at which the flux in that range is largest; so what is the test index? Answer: 5611.51 angstrom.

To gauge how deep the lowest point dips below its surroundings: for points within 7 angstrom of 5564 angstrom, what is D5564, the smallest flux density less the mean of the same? -1.9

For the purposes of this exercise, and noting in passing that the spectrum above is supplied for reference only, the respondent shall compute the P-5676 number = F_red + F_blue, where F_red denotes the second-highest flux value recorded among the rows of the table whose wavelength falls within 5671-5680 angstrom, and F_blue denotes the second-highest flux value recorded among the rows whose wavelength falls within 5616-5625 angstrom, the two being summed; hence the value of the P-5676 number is 31.4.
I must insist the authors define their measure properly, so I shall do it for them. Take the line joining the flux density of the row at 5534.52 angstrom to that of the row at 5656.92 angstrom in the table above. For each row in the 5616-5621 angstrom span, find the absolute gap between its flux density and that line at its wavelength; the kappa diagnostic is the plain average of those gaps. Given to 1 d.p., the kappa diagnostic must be 2.0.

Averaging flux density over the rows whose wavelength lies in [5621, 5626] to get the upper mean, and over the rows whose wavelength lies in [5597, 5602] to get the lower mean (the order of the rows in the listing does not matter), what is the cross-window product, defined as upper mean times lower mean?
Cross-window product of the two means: 203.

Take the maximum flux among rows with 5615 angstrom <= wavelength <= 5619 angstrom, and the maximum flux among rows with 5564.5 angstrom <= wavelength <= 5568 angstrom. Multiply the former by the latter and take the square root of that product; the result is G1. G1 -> 15.1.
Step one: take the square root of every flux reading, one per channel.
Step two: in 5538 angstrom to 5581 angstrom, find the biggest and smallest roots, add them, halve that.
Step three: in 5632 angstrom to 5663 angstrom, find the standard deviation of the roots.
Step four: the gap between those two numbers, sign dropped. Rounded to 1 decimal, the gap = 2.6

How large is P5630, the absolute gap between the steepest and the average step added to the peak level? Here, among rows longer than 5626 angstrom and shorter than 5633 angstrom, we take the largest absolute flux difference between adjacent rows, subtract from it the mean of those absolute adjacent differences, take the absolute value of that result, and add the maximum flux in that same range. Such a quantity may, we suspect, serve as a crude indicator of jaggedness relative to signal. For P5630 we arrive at 17.7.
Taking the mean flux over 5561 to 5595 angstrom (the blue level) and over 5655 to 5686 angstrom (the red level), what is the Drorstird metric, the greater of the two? 15.2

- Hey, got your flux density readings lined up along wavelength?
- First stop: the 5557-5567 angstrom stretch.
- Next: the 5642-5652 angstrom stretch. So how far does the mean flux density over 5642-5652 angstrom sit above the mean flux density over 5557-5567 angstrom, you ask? 1.0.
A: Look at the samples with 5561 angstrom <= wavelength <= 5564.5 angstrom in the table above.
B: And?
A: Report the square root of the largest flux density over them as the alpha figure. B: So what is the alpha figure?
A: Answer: 3.91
